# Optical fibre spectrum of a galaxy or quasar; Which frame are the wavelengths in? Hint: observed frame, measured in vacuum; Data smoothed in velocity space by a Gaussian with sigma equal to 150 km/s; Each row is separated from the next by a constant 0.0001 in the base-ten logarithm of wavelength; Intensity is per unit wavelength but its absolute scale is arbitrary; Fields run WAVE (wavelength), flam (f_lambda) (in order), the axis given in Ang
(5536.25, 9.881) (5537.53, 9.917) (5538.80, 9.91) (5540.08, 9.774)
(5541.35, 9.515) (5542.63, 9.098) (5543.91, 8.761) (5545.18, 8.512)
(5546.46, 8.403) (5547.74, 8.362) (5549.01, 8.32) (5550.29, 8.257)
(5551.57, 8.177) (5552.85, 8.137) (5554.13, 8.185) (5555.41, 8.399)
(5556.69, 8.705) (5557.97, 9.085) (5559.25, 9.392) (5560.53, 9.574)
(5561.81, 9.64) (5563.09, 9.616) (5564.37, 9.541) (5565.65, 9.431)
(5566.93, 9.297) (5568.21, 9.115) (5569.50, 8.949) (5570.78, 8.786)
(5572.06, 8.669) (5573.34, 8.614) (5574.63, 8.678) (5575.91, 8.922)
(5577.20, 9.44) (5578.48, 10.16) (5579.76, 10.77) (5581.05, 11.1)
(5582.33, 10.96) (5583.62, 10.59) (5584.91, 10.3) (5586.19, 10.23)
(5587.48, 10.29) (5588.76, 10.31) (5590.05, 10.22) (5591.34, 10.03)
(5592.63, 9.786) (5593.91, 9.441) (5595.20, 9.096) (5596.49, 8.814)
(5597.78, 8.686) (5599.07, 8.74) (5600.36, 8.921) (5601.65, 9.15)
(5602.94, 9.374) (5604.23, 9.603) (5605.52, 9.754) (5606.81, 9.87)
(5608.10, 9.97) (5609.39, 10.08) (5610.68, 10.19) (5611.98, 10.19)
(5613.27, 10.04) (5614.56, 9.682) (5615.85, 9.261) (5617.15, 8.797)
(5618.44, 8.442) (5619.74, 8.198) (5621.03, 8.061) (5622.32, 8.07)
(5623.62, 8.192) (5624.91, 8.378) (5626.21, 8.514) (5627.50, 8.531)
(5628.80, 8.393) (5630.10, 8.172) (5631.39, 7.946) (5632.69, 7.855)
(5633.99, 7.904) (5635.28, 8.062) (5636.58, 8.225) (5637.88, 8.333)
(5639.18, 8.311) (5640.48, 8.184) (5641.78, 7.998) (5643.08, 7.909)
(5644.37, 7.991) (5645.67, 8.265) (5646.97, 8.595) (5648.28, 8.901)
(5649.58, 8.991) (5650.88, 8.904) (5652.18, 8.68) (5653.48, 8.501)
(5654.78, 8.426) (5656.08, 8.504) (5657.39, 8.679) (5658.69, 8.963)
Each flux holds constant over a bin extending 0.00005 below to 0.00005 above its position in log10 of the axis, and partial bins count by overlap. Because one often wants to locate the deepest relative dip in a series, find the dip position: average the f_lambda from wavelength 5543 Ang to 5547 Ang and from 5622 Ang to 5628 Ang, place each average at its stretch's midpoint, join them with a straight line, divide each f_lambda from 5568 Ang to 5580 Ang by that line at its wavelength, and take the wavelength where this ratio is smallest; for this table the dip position 5573.34 Ang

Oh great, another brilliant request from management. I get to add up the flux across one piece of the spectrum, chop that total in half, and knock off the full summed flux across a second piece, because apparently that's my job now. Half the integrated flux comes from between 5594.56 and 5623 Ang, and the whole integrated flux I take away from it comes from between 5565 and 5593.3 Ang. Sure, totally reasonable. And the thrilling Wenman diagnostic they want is -145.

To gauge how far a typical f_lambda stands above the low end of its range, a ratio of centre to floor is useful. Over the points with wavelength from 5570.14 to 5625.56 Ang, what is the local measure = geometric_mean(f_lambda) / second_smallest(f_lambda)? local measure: 1.17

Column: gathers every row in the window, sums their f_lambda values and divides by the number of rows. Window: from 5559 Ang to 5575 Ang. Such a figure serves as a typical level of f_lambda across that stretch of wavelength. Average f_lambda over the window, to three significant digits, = 9.18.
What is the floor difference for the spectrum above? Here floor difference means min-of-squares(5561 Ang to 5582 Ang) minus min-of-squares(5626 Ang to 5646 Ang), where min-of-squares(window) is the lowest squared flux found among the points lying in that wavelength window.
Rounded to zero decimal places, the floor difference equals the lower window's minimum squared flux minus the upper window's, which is 12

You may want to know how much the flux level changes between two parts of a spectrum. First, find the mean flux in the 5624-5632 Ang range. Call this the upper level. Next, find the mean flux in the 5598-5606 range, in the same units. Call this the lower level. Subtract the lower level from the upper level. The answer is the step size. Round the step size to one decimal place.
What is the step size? -0.9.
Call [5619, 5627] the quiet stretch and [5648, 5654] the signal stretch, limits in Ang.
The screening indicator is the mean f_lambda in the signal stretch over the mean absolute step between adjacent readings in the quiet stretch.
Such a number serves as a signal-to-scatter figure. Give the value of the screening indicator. 75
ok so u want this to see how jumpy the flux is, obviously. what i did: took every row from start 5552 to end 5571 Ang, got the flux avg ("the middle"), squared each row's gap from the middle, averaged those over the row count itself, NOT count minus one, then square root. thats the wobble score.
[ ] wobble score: 0.50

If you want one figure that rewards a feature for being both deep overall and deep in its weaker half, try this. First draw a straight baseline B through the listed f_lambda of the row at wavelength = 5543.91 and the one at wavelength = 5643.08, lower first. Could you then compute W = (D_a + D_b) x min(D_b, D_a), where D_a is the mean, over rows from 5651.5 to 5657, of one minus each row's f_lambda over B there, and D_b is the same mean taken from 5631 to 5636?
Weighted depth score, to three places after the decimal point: 0.008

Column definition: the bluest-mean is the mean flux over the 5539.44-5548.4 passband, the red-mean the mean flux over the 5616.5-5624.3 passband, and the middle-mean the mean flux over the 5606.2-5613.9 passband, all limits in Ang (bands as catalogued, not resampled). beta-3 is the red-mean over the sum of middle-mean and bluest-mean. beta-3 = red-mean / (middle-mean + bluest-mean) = 0.437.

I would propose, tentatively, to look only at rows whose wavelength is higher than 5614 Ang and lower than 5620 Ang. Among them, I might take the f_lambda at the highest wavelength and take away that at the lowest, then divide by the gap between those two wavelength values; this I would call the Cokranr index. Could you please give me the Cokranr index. -0.29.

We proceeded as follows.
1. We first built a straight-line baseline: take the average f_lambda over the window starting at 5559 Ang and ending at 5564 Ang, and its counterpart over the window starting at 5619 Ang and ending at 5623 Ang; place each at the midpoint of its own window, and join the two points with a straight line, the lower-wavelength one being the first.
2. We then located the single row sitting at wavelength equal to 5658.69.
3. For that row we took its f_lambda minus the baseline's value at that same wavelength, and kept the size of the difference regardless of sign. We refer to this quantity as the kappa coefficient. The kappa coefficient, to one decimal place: 1.8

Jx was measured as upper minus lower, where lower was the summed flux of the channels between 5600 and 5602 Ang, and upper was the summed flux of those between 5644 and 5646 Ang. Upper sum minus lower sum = -1.8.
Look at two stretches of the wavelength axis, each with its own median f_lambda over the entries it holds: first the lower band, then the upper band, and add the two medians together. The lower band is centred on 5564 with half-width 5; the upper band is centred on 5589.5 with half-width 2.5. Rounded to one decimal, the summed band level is 19.7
